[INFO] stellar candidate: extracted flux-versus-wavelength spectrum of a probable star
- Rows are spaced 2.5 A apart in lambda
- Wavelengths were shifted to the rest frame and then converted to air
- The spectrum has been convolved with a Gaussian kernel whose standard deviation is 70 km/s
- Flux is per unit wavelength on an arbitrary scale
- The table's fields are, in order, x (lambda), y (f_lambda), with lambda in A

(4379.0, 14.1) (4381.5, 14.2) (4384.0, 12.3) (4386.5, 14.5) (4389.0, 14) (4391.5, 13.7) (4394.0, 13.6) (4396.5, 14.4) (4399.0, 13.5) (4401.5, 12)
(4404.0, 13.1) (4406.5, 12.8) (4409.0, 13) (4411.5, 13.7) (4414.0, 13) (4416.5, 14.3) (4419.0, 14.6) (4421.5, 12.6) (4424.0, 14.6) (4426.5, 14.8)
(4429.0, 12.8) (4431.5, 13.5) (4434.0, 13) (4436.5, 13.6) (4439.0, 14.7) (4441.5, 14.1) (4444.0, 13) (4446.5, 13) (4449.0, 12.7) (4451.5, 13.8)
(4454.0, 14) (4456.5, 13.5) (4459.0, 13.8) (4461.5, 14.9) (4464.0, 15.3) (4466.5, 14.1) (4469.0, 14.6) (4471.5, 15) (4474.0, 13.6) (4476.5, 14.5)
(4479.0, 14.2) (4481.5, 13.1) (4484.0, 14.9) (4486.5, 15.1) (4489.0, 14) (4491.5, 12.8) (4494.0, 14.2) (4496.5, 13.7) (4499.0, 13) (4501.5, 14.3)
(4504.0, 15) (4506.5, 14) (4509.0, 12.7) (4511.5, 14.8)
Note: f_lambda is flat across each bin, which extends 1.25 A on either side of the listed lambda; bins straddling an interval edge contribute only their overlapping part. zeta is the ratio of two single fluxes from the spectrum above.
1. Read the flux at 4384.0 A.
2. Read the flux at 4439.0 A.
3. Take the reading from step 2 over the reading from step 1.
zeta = 1.20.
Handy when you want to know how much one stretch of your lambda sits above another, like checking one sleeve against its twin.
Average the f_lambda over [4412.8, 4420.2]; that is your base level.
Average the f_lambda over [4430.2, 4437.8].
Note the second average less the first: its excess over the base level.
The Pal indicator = -0.60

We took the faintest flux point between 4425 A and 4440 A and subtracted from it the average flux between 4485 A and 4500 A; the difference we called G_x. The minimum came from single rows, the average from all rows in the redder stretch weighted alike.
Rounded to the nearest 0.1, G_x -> -1.0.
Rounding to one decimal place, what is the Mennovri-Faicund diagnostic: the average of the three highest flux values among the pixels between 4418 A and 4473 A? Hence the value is 15.1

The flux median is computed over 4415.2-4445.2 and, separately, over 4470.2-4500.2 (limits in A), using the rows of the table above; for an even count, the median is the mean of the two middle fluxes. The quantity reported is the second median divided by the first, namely 1.018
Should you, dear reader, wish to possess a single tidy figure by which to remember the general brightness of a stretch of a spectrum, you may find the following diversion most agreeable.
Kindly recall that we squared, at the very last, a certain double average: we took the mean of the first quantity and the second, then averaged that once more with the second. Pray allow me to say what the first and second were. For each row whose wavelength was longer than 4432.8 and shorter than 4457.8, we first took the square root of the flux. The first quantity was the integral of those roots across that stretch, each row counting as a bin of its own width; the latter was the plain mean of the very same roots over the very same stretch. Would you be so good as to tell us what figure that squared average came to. 663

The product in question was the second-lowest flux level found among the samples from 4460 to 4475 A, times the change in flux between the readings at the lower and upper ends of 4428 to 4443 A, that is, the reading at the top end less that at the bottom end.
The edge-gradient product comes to 18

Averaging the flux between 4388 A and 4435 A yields 13.5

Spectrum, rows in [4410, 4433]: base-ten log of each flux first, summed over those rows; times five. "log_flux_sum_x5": 51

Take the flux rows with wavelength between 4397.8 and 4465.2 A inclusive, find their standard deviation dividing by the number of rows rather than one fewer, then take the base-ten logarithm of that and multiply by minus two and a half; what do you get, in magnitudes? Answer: 0.22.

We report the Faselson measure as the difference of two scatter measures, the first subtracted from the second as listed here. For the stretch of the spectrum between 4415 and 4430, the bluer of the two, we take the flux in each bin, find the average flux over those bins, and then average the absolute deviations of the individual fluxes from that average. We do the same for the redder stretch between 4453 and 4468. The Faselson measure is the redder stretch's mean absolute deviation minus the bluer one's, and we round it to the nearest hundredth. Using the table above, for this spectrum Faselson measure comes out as -0.28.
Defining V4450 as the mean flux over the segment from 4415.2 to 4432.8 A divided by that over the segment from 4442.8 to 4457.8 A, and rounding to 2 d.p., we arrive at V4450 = 1.04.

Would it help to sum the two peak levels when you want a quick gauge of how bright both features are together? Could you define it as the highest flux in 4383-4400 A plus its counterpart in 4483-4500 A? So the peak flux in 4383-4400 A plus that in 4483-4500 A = 29.6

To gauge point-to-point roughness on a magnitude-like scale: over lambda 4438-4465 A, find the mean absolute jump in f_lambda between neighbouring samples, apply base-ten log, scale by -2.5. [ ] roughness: 0.63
